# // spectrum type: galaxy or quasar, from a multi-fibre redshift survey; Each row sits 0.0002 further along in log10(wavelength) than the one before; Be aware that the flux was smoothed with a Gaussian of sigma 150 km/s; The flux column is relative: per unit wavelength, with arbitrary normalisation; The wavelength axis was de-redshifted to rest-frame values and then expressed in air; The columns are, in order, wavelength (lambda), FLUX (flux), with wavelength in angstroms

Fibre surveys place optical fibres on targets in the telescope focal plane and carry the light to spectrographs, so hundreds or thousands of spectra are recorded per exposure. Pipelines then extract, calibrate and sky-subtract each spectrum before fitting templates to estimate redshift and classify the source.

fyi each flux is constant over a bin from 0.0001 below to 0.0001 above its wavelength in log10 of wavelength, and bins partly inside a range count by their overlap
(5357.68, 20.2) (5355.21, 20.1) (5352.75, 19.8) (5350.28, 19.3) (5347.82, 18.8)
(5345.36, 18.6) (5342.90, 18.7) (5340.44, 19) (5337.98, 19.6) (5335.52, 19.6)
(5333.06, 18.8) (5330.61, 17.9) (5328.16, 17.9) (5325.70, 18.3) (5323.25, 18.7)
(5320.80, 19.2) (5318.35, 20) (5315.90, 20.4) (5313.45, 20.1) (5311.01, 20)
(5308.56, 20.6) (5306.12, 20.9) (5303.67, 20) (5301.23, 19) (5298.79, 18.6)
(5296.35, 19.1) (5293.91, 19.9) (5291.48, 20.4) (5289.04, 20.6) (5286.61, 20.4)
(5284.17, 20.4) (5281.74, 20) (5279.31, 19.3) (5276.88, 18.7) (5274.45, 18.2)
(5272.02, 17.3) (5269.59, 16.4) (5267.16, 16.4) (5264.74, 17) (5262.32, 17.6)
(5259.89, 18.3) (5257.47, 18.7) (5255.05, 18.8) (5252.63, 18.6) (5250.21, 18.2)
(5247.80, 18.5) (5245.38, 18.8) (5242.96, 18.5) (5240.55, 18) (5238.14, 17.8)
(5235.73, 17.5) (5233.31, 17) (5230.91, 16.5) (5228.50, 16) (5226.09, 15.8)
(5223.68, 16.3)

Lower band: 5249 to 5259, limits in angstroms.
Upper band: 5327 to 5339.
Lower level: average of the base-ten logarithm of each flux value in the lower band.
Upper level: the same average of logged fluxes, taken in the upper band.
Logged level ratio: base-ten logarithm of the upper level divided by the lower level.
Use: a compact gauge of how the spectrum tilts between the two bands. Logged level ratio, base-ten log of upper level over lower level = 0.001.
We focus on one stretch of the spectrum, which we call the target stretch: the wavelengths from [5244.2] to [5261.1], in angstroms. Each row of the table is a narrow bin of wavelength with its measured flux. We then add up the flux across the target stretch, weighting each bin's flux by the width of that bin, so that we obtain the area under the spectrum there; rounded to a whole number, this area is 314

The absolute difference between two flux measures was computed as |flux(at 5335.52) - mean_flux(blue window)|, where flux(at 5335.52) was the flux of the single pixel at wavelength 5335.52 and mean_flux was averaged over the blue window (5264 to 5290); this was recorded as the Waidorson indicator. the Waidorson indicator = 1.0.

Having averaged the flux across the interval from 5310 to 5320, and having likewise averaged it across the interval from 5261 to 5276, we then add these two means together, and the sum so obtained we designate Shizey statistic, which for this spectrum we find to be 37.28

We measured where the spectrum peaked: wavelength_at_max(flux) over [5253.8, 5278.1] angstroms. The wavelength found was 5255.05 angstroms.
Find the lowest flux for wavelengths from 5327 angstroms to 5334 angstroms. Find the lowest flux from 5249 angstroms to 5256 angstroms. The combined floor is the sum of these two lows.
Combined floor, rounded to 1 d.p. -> 36.1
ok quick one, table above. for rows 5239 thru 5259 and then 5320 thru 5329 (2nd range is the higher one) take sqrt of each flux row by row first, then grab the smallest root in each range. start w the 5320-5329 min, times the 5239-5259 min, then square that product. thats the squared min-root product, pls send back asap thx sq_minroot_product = 322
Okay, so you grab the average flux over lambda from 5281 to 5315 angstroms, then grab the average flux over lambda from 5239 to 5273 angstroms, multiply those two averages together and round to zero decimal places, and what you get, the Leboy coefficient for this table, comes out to 359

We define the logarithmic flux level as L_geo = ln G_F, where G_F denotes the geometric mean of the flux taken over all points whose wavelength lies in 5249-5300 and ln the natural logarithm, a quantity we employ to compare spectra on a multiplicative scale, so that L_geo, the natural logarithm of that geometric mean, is 2.93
